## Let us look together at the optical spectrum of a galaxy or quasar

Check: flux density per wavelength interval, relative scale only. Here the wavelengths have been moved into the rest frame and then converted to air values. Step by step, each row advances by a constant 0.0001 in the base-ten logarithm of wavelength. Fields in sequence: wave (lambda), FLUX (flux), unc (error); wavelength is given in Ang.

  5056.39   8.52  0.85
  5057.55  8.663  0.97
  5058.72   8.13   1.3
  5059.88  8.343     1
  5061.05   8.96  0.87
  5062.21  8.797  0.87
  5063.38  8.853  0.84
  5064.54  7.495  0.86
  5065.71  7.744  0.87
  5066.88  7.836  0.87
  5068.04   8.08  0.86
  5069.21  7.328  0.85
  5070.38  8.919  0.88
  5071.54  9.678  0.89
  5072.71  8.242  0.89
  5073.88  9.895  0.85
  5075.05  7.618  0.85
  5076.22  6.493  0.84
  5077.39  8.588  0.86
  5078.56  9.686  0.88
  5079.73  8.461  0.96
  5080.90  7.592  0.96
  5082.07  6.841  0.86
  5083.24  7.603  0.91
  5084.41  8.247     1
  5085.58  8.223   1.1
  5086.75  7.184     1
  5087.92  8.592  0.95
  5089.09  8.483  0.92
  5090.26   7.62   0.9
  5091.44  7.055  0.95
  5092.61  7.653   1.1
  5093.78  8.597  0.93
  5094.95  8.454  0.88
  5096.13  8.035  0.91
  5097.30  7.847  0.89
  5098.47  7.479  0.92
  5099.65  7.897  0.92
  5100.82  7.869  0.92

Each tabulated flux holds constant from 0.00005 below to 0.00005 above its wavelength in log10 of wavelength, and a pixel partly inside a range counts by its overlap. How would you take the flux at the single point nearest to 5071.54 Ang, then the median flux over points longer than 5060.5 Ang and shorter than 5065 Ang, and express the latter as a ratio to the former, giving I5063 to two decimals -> 0.91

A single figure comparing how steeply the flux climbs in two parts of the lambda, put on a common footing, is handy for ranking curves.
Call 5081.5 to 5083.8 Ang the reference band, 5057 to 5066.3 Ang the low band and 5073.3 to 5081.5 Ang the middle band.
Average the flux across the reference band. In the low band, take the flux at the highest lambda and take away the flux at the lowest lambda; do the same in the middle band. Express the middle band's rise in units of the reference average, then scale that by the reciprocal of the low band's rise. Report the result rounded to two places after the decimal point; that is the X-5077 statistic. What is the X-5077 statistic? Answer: 0.35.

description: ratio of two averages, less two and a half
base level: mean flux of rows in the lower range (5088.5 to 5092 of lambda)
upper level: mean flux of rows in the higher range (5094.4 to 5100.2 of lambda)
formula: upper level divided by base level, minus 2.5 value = -1.47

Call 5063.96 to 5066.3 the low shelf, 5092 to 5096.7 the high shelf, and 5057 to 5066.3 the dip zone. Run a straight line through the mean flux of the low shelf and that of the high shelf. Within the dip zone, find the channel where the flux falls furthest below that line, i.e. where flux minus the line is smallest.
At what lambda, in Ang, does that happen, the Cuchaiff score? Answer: 5064.54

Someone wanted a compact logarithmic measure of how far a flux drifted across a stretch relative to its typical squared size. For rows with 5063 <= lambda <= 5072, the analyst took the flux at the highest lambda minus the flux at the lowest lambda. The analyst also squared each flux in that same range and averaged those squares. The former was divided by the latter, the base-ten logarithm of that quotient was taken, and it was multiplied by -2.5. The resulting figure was 4.8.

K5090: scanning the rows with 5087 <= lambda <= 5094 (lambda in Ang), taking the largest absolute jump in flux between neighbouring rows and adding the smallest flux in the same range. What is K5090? 8.0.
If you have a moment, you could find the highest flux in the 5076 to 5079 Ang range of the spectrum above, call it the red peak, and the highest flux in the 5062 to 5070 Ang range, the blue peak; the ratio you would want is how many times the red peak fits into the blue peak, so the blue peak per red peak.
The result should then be 0.914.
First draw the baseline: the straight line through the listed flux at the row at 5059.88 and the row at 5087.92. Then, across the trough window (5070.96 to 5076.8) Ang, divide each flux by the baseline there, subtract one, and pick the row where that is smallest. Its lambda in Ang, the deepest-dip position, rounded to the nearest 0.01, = 5076.22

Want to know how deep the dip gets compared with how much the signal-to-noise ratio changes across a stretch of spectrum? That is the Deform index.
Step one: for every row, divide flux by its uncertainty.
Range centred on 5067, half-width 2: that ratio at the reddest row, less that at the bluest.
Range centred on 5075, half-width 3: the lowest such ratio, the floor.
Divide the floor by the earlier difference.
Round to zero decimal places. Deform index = 16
